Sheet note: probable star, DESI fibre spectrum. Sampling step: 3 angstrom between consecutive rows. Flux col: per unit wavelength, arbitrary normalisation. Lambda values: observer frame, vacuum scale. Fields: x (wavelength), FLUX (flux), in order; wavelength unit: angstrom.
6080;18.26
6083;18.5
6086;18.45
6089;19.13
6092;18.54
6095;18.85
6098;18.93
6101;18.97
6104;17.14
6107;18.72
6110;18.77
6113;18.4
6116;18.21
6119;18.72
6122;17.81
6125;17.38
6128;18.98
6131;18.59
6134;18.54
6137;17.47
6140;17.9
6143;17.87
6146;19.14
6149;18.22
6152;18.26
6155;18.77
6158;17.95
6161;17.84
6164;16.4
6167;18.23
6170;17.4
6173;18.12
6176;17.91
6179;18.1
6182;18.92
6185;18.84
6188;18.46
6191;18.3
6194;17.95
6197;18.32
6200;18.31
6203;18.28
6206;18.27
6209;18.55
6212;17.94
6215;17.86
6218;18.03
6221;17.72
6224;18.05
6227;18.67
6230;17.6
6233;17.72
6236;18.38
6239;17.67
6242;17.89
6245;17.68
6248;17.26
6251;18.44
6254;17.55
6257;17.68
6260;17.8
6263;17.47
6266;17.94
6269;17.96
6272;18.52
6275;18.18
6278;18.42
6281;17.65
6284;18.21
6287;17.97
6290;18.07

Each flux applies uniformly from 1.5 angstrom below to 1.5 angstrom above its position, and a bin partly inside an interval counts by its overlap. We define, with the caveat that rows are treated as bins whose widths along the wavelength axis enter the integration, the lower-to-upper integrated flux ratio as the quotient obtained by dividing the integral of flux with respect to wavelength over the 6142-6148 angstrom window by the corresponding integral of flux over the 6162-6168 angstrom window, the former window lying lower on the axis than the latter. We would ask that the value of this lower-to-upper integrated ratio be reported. 1.07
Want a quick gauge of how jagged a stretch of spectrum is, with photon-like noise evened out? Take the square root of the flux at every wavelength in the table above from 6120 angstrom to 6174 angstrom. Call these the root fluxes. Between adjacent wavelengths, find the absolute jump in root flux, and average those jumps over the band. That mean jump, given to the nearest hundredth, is 0.09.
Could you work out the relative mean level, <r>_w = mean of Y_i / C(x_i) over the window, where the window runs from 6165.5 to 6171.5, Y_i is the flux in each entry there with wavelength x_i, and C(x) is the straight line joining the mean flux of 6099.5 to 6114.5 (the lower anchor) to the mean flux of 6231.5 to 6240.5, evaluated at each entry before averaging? 0.980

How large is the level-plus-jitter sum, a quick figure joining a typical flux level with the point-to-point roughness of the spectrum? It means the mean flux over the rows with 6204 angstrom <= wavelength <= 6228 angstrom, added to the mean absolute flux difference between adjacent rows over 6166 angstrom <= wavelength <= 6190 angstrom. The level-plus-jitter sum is 18.6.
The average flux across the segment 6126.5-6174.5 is 18.1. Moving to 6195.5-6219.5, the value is 18.2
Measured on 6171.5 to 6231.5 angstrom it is 18.2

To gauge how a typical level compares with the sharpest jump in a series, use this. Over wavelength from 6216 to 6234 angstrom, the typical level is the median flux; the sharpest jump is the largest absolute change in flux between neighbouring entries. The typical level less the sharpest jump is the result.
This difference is 16.8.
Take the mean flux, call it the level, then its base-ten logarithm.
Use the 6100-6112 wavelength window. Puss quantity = 1.26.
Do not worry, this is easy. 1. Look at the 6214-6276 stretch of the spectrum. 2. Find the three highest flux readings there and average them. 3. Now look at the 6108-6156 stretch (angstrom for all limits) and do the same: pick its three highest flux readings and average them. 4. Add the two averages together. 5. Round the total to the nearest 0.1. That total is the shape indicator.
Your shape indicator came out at 37.5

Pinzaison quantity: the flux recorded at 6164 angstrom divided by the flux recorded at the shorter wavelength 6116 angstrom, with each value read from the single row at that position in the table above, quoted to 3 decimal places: 0.901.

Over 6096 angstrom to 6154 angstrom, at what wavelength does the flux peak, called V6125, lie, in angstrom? 6146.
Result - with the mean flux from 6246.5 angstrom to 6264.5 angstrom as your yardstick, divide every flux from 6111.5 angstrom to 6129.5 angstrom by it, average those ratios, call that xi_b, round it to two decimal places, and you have 1.03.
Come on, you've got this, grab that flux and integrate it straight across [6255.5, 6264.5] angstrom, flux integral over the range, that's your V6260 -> 159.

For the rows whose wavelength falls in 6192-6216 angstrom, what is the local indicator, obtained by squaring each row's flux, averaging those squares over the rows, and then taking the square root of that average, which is 18.2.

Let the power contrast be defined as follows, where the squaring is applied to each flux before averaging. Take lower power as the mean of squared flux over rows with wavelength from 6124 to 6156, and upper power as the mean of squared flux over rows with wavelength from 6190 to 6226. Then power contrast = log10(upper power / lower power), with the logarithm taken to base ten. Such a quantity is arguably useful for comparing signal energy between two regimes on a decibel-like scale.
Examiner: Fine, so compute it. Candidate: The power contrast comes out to -0.0076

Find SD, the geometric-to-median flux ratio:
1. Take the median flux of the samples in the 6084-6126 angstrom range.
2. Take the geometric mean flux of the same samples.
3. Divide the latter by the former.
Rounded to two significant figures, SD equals 0.99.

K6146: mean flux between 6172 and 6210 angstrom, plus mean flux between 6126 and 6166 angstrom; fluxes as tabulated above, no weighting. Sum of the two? 36.5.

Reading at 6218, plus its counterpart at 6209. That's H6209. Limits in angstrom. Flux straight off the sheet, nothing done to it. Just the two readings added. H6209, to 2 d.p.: 36.58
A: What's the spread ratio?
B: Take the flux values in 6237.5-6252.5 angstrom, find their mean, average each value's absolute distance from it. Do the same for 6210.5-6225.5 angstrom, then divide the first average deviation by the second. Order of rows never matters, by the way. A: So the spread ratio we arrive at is 2.9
